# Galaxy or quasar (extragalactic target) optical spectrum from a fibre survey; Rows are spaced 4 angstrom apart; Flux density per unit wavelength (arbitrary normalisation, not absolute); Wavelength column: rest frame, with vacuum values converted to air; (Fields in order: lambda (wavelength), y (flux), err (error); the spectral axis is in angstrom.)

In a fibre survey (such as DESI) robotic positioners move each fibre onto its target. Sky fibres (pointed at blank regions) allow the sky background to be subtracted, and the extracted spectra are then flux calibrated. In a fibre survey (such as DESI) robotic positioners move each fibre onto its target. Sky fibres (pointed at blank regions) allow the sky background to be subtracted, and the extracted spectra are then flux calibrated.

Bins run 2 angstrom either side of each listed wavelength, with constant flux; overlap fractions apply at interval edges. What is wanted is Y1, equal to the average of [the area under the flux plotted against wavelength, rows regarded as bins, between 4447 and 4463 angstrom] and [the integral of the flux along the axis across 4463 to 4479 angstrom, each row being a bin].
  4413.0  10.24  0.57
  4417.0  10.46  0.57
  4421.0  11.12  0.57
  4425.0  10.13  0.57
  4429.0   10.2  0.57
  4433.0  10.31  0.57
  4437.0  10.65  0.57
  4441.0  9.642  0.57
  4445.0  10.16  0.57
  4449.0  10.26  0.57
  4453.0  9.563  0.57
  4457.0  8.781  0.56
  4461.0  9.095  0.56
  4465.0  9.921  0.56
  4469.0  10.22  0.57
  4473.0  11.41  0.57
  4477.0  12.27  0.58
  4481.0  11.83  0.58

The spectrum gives 163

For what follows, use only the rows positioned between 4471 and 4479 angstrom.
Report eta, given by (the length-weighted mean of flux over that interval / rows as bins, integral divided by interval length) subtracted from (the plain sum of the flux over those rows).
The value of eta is 11.8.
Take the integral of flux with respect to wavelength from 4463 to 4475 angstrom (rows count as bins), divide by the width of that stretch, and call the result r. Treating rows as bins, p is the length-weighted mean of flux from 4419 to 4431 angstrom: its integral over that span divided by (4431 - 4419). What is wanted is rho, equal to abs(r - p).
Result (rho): 0.0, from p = 10.5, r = 10.5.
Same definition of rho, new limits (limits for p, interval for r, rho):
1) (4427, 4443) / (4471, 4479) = 1.6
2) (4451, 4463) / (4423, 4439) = 1.2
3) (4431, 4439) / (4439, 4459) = 0.8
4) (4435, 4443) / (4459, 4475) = 0.0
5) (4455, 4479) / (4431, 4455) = 0.2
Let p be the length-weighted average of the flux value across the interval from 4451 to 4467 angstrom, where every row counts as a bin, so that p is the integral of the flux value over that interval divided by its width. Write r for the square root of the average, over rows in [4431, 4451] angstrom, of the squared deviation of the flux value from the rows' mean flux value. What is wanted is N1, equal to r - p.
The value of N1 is -9.0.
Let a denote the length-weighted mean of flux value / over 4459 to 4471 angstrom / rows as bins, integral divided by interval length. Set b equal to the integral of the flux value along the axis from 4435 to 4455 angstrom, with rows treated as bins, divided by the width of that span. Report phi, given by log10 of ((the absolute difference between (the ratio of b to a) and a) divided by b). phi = -0.06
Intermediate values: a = 9.7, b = 10.1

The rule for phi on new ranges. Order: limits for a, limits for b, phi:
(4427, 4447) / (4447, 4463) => -0.01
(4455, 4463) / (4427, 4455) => -0.11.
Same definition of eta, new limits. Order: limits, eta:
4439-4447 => 9.9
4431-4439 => 10.5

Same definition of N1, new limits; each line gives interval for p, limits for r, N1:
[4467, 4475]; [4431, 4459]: -10.2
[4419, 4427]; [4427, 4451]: -10.3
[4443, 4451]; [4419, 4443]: -9.8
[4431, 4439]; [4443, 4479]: -9.5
